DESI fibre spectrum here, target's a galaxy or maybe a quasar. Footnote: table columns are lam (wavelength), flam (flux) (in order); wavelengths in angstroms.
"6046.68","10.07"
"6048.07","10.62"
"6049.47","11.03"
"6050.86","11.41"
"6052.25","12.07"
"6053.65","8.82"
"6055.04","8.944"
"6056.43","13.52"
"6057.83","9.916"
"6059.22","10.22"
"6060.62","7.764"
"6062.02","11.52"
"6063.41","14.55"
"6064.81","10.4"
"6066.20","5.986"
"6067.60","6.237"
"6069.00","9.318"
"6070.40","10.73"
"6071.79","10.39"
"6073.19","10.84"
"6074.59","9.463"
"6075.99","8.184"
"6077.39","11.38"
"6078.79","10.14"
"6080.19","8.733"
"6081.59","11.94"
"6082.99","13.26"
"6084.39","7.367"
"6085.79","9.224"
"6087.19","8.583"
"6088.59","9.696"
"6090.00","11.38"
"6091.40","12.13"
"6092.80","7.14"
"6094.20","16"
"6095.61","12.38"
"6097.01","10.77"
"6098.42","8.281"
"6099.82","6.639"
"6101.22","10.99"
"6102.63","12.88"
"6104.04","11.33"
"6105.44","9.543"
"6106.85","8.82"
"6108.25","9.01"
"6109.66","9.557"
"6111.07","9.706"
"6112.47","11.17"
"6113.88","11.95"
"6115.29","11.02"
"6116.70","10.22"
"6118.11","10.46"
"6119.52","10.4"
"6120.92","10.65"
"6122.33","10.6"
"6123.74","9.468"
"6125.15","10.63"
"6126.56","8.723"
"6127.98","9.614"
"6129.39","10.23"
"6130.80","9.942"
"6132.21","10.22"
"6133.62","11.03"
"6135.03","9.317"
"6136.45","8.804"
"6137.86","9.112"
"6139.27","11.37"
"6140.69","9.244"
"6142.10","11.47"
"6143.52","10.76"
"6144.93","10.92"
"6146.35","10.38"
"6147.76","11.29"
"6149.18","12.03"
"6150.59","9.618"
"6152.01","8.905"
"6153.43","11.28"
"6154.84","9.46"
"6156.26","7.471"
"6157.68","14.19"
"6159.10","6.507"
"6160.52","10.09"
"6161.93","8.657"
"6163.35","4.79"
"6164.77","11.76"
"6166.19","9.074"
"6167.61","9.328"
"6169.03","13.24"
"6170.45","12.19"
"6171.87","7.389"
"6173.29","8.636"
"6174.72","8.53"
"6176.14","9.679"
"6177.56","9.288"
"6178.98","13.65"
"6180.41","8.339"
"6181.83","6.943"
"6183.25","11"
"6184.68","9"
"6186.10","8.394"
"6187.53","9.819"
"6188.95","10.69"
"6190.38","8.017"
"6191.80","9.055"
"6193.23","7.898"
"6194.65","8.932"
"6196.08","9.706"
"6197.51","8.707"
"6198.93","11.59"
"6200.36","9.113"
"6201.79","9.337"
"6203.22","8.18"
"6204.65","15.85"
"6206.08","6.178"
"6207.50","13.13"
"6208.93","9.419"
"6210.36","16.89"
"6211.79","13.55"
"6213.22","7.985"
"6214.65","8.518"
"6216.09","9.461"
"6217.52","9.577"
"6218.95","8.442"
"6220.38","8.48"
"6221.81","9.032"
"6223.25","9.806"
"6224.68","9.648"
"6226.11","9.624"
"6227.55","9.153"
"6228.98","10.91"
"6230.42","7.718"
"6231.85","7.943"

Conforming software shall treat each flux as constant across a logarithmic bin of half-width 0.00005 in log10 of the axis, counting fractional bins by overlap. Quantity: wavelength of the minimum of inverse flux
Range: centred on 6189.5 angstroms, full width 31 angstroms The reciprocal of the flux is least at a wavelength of 6204.65 angstroms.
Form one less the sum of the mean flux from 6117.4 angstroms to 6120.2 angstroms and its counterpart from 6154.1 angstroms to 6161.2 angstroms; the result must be -19.0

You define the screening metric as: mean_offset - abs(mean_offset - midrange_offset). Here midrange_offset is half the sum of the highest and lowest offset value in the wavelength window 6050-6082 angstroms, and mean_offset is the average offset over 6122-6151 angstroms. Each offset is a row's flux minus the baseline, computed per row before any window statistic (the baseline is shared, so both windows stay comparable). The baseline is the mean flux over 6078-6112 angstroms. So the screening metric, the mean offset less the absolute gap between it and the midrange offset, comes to 0.0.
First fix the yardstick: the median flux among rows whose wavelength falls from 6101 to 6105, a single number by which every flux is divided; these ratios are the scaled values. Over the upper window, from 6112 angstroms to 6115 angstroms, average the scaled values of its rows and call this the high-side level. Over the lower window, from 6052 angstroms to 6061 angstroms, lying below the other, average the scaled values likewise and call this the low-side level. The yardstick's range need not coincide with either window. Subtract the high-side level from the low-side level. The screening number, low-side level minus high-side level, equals -0.12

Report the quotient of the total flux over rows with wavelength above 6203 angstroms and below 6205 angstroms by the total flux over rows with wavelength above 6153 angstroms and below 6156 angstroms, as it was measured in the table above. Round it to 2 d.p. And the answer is 1.16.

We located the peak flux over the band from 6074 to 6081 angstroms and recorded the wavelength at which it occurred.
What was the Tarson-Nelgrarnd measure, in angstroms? 6077.39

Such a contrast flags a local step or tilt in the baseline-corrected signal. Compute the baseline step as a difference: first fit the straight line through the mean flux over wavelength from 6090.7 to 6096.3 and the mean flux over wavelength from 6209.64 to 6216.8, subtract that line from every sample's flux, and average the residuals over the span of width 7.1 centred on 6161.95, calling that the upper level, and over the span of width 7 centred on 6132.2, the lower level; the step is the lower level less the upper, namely 1.6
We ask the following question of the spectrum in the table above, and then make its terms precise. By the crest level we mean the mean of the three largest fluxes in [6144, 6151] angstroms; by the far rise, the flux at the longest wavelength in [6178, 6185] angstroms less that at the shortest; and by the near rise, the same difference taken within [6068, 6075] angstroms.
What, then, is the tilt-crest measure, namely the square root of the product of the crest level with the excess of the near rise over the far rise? 7.4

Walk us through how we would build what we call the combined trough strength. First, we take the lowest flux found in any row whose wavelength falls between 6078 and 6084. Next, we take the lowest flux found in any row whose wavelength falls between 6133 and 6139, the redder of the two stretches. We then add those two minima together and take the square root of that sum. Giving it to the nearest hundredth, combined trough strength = 4.19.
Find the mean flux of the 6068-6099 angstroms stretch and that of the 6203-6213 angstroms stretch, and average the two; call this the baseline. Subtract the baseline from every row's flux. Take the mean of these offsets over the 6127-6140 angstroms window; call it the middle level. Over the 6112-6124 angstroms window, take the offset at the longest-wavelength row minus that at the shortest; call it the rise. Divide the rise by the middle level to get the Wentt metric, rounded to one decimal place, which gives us 1.5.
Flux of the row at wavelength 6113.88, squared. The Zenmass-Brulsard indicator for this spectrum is 143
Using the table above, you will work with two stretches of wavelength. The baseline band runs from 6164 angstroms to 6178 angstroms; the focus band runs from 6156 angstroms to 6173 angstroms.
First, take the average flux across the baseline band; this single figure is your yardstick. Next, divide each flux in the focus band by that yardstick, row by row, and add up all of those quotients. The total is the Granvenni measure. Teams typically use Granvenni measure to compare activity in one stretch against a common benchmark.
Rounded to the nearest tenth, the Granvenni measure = 11.6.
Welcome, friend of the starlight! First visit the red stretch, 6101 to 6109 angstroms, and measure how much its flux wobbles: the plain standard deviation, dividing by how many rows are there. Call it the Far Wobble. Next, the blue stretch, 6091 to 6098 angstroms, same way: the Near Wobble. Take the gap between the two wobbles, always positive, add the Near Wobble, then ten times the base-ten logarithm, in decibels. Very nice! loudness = 6.3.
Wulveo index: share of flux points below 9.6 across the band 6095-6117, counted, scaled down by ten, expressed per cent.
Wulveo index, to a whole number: 60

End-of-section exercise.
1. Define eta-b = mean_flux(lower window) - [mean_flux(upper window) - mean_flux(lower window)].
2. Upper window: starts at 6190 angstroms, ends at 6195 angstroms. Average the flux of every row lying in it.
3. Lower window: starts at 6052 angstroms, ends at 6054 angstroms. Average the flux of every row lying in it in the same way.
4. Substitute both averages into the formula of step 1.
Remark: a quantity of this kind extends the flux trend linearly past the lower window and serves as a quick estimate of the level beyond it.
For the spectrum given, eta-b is 12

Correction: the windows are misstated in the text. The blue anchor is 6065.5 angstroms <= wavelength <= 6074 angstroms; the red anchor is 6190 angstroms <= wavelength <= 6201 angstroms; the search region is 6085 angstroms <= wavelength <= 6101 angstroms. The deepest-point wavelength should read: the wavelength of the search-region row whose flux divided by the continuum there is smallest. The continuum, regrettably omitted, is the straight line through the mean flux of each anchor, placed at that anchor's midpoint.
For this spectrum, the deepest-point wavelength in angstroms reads 6099.82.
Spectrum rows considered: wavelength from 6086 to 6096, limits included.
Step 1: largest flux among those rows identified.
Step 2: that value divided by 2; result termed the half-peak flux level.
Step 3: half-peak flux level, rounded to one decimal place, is 8.0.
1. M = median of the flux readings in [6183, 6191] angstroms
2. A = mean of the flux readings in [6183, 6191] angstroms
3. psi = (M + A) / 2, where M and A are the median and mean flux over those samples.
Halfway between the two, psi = 9.4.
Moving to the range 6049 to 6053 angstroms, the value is 11.5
